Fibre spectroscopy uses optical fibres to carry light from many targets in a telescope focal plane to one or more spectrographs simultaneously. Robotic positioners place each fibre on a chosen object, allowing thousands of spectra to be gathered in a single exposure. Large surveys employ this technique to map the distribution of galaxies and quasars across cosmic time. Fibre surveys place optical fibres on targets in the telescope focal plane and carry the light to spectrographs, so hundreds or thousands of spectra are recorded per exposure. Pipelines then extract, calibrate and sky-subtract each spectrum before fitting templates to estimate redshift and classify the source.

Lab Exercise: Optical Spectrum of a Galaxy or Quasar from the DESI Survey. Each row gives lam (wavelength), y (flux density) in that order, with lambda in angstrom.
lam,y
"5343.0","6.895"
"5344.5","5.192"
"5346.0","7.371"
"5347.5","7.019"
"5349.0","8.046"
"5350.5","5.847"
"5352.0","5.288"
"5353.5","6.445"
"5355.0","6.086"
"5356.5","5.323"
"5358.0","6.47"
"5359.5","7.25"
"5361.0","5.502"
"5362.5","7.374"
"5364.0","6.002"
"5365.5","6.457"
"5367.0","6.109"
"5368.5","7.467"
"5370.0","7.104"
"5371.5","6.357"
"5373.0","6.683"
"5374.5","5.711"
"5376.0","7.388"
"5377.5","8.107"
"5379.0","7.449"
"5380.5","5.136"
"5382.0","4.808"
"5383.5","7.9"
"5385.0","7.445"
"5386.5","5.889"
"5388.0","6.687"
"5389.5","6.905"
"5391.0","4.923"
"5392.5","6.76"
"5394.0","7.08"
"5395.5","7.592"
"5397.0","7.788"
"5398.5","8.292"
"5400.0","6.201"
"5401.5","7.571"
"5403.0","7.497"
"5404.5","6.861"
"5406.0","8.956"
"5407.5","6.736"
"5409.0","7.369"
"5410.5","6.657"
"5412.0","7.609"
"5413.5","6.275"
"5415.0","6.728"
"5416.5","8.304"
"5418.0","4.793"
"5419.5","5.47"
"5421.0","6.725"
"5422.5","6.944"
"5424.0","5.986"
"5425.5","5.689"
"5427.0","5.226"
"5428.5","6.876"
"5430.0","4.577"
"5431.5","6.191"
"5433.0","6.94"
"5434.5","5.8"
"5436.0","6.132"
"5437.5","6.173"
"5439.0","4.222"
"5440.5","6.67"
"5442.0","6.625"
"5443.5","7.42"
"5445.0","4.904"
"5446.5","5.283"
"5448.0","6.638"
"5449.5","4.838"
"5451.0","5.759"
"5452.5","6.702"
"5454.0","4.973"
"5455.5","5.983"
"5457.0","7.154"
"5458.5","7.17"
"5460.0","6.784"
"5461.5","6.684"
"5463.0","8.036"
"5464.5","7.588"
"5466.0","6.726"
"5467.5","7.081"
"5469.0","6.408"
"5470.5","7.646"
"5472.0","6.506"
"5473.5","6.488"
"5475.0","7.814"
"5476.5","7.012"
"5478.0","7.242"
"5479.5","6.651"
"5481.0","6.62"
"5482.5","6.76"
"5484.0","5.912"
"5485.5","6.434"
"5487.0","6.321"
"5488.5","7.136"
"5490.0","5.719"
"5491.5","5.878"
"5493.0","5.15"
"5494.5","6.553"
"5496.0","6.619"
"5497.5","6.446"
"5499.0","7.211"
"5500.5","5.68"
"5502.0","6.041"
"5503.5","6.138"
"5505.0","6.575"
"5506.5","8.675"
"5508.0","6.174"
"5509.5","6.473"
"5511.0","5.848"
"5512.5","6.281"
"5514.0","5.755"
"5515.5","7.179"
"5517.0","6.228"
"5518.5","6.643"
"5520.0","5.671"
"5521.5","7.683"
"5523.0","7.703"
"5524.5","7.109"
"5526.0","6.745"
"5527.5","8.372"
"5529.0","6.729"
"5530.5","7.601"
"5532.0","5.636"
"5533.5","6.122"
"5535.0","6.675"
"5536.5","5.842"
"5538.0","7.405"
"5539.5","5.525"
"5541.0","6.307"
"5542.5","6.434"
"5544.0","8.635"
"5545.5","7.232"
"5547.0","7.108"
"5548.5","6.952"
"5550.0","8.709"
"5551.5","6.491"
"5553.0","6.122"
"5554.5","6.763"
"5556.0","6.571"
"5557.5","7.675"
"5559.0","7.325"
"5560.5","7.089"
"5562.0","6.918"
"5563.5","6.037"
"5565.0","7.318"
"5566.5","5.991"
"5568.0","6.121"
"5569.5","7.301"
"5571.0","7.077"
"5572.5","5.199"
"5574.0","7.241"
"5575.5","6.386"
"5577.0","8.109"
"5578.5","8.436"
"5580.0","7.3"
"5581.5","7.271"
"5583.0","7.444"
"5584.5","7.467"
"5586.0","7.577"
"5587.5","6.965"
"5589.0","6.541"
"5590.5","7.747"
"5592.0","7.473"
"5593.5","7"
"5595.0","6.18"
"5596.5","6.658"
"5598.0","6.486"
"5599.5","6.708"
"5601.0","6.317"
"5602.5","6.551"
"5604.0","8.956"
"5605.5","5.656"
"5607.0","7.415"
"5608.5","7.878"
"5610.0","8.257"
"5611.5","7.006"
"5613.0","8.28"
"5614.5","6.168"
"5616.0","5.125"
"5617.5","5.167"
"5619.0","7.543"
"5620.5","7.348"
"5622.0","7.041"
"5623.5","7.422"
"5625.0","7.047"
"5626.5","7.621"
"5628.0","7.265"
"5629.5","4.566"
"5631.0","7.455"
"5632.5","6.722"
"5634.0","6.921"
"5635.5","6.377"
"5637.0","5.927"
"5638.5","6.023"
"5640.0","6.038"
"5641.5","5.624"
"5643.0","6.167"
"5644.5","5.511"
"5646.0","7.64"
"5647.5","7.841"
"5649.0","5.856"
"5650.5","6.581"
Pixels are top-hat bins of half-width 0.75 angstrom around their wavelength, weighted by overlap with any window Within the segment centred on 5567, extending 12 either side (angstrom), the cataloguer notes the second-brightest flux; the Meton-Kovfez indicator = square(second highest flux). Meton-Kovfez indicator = 66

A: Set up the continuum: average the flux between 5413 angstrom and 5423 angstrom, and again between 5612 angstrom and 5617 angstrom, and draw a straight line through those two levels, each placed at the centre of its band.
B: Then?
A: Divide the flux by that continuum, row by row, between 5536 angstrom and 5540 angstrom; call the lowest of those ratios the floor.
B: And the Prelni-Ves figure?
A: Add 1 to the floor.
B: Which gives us 1.85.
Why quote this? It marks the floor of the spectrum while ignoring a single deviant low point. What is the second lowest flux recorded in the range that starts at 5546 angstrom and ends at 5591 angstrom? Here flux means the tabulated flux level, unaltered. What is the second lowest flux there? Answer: 5.991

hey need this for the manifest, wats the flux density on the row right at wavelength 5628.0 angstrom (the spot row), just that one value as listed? 7.265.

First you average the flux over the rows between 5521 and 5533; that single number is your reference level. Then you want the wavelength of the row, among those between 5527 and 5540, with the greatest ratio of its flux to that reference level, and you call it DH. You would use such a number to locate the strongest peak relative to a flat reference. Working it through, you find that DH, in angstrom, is 5527.5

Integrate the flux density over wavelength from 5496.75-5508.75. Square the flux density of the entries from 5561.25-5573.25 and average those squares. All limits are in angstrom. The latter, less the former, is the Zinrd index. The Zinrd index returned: -37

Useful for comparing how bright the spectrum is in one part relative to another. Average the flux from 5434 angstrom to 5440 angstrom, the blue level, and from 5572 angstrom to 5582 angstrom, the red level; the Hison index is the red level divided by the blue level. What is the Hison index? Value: 1.28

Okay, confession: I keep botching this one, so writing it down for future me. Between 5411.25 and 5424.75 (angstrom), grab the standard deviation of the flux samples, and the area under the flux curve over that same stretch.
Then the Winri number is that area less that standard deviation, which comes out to 87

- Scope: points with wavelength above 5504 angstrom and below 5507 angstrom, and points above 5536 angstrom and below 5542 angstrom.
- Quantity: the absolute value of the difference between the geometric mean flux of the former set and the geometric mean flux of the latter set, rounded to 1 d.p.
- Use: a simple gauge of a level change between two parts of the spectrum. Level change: 1.3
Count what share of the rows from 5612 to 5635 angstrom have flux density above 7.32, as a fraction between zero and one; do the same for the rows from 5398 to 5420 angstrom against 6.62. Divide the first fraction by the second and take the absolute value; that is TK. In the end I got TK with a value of 0.55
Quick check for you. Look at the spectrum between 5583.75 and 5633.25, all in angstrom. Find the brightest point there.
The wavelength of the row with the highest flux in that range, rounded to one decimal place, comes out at 5604.0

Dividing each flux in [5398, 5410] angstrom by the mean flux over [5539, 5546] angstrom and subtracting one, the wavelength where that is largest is 5406.0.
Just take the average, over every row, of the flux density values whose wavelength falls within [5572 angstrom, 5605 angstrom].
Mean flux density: 7.09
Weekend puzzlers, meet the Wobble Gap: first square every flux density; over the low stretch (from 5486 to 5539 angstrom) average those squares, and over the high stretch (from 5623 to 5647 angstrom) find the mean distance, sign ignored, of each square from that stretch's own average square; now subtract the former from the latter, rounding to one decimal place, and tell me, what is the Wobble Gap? -34.2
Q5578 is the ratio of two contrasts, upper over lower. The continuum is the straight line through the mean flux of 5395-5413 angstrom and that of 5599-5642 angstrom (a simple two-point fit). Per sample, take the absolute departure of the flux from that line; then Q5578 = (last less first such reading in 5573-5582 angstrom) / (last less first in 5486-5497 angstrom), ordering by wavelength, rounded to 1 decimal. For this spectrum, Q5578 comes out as -0.2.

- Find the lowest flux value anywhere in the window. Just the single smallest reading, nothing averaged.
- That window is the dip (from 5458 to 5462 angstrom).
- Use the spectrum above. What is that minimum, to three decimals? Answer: 6.684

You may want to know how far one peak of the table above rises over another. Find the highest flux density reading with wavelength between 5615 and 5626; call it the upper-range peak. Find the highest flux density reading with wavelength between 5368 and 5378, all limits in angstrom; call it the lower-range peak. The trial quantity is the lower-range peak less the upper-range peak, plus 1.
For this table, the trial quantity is 1.6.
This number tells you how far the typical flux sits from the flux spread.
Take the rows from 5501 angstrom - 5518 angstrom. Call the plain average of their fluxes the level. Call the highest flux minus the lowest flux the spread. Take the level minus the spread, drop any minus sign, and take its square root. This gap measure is 1.89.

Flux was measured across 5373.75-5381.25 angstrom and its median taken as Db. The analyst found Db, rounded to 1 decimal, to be 7.4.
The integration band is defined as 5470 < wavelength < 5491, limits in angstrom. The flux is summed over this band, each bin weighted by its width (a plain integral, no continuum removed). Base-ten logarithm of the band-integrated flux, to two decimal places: 2.15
